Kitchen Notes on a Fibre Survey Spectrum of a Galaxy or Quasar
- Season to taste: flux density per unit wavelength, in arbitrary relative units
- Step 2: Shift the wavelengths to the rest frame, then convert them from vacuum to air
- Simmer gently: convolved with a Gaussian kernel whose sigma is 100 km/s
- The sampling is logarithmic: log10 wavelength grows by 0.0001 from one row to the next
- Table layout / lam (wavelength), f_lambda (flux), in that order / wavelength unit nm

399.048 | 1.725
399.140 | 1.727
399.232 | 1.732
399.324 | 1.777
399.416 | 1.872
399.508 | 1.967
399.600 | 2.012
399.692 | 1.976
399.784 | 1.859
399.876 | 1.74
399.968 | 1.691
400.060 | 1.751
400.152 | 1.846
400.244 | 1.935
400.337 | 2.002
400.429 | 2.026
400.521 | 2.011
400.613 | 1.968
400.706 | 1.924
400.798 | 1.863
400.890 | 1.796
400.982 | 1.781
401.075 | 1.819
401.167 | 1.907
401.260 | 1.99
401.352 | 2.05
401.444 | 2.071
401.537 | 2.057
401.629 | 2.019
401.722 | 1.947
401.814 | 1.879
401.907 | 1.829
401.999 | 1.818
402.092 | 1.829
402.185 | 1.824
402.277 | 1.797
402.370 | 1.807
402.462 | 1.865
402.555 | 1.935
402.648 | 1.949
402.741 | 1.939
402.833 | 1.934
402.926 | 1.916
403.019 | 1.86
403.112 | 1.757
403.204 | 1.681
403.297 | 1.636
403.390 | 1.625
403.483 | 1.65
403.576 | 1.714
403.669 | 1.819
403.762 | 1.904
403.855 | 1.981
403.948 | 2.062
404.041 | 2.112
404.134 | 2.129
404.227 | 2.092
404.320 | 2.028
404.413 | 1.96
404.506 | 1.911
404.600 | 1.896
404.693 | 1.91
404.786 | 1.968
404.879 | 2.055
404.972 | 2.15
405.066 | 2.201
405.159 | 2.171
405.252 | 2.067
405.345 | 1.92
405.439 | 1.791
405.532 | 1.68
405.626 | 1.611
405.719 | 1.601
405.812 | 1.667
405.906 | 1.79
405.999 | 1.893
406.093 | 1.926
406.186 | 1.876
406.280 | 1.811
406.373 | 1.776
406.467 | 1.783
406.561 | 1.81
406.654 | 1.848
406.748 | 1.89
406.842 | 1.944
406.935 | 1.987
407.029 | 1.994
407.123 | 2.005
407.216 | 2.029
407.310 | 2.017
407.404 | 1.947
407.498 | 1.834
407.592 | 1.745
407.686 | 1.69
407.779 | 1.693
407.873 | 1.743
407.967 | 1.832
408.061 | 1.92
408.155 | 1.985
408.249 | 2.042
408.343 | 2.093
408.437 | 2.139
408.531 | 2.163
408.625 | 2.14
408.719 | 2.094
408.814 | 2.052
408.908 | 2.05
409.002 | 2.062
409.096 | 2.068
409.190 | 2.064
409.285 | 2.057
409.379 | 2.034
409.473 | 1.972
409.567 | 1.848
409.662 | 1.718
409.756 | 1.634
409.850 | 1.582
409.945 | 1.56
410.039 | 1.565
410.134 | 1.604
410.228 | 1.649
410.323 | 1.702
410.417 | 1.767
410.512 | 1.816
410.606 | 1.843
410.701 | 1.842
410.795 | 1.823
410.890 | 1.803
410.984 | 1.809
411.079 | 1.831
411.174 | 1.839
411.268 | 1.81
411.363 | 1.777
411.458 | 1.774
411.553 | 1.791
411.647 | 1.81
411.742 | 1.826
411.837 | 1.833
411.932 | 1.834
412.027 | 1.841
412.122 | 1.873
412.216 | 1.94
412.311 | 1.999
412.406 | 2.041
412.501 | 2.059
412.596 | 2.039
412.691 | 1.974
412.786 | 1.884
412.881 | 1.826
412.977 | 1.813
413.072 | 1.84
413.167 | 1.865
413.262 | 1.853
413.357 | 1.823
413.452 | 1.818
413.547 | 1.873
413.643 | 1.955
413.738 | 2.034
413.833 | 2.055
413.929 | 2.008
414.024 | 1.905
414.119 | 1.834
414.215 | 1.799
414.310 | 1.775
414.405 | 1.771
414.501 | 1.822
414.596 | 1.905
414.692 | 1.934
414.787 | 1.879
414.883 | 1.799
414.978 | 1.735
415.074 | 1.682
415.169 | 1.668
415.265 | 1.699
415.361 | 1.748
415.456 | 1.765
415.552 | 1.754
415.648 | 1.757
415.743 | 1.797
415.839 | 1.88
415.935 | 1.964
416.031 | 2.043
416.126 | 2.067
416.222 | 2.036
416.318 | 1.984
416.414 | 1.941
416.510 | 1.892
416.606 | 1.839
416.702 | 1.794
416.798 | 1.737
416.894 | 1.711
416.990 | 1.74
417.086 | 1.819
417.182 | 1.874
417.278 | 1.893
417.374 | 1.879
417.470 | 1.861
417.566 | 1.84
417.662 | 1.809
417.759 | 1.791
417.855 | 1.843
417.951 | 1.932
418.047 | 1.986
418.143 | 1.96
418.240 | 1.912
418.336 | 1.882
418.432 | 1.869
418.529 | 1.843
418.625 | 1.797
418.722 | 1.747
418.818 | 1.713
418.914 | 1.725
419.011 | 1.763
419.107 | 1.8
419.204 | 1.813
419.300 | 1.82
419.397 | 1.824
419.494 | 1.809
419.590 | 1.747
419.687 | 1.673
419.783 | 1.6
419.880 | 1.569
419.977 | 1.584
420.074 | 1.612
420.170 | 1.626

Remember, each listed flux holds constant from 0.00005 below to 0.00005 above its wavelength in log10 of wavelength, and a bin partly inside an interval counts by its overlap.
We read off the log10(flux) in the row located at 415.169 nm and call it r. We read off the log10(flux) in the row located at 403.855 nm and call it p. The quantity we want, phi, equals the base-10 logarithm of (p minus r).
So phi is -1.13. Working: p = 0.297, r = 0.222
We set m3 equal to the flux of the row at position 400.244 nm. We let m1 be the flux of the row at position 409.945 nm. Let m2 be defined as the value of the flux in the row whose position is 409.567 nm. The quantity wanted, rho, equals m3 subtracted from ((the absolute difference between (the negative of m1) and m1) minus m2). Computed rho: -0.66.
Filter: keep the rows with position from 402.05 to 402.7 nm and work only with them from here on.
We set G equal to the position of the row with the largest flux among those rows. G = 402.648 nm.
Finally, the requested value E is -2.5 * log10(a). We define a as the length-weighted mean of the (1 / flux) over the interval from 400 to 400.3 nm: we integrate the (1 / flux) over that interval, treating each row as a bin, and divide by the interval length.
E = 0.66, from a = 0.543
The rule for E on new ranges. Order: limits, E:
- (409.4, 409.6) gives 0.71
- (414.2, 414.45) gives 0.62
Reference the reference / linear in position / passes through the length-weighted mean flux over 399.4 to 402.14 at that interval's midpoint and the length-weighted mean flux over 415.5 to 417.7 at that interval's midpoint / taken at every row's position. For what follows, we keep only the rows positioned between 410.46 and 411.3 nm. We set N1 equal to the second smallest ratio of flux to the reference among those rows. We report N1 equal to 0.96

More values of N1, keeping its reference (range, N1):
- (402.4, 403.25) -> 0.92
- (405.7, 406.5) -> 0.88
